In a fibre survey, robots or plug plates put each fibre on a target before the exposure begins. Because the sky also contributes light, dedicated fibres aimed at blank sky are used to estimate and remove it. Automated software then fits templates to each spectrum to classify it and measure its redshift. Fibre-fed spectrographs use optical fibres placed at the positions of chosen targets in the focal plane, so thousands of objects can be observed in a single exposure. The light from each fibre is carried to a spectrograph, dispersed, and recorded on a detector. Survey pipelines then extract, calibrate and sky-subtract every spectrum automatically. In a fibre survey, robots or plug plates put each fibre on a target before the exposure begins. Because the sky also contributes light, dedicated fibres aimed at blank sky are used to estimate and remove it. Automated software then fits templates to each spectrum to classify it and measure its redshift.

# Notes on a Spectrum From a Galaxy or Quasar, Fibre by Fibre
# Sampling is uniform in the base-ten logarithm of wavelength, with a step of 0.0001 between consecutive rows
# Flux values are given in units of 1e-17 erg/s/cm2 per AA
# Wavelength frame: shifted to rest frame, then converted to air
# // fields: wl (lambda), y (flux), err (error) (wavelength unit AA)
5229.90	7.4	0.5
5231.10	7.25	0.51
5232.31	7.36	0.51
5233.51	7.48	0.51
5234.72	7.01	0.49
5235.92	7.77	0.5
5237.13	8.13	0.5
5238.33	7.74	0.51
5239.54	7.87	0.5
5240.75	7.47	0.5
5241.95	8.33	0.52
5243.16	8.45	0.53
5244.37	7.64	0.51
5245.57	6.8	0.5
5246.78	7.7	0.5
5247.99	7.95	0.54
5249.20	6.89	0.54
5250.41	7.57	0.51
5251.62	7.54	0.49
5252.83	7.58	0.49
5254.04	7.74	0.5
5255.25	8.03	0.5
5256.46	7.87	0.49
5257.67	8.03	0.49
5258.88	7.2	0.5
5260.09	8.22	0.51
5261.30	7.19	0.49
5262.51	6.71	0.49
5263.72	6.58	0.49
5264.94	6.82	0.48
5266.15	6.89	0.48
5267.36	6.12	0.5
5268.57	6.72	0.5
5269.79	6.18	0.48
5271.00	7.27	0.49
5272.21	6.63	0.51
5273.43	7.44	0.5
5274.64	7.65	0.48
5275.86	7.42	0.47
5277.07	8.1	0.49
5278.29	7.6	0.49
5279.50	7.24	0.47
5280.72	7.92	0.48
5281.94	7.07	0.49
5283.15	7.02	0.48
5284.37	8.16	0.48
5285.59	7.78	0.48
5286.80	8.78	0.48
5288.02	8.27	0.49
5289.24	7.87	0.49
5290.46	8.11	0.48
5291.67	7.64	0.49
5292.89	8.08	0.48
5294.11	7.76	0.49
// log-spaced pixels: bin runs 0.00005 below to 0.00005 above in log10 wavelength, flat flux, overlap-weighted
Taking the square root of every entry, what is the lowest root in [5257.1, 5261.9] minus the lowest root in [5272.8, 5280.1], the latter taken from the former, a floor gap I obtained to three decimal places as -0.009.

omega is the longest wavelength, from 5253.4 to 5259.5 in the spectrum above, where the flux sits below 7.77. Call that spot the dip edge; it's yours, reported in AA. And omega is 5258.88 AA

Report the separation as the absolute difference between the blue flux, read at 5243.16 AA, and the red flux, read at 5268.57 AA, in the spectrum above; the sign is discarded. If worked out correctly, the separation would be 1.7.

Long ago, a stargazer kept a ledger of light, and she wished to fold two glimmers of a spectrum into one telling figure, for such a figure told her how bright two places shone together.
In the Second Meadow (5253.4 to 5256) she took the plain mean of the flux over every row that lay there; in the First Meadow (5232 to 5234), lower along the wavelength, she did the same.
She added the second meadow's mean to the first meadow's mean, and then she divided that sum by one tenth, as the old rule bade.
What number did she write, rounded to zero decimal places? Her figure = 153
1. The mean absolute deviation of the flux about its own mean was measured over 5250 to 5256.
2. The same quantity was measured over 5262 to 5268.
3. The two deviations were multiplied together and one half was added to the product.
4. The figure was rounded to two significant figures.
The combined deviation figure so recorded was 0.53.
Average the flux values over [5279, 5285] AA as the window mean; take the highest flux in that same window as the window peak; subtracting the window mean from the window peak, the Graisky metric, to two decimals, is 0.68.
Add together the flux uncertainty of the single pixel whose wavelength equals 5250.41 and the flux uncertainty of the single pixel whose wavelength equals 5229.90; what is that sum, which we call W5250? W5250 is 1.01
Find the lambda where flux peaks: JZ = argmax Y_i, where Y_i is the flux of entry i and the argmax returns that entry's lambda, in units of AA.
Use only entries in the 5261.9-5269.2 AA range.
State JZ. 5266.15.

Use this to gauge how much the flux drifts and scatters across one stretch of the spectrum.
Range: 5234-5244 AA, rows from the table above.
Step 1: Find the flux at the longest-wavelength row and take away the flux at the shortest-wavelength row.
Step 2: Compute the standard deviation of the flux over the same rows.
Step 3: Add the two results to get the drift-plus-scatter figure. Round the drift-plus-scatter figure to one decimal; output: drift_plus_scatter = 1.9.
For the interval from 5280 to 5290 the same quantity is 0.5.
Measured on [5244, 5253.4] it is 0.3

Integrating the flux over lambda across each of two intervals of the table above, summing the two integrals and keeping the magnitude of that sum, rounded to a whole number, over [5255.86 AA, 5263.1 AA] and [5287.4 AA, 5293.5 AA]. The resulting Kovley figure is 103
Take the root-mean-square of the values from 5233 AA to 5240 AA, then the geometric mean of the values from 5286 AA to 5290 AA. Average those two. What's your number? 7.99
